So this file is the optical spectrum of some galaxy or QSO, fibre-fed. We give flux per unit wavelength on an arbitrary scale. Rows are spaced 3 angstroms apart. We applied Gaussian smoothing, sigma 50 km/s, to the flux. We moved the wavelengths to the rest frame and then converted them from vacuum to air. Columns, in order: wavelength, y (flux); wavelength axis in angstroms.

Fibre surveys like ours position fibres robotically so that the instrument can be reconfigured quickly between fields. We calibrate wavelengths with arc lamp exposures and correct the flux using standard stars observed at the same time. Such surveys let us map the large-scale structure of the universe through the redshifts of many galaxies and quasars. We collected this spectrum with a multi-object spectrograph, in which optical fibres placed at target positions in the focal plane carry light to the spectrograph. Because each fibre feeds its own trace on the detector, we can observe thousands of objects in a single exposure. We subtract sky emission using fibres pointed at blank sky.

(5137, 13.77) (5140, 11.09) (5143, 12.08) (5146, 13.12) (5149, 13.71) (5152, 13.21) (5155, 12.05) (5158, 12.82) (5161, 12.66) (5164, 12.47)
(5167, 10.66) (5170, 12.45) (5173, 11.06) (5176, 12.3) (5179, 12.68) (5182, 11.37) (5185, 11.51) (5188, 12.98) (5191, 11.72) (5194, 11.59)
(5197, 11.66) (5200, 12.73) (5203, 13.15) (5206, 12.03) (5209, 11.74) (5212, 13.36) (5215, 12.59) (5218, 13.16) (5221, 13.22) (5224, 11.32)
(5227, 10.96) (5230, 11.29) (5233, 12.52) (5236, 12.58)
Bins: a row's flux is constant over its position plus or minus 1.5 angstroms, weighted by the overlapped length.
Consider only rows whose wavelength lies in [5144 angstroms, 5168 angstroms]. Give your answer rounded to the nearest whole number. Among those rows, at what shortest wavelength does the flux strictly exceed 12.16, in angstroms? 5146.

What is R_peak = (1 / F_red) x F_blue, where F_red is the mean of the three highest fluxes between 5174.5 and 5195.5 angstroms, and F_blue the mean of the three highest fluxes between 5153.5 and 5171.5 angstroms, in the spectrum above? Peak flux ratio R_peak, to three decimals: 1.000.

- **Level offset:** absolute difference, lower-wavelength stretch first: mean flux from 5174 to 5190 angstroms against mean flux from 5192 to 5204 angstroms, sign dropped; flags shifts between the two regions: 0.1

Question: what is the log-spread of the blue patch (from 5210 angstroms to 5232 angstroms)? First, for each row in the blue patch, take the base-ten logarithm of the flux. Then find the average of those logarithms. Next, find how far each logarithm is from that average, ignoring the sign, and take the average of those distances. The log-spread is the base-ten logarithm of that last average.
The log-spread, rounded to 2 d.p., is -1.48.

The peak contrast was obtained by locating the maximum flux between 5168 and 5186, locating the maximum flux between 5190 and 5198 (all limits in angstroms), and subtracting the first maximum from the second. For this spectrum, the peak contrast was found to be -1.0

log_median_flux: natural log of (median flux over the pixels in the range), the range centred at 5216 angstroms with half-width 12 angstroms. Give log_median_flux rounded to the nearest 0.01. 2.51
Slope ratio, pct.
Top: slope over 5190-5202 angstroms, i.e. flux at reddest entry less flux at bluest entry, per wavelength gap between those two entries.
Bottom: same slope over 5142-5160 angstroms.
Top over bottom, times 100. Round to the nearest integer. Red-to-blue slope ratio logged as 227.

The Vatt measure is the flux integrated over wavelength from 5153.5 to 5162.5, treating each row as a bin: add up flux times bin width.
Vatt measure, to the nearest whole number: 113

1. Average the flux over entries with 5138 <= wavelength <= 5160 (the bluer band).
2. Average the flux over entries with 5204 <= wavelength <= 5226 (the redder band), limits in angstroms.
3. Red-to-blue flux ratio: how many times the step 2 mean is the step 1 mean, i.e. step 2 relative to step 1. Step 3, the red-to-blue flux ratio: 0.99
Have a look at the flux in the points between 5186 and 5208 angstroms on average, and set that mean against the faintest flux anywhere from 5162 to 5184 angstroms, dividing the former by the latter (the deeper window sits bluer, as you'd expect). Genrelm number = 1.15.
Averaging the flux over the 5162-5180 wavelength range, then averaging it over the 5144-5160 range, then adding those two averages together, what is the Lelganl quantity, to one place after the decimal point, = 24.9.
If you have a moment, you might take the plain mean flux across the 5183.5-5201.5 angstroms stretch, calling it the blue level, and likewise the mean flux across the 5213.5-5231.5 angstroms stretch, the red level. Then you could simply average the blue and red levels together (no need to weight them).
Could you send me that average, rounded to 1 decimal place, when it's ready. 12.1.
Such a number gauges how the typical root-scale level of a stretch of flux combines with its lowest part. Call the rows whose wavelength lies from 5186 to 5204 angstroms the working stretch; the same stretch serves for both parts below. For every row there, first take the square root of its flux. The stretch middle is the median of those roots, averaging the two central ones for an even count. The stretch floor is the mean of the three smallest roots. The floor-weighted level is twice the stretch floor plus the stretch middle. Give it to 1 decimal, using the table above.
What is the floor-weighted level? 10.3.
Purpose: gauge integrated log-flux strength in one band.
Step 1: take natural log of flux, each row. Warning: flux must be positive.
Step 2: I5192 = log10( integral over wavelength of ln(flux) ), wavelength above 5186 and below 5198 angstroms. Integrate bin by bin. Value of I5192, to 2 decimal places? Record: 1.47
